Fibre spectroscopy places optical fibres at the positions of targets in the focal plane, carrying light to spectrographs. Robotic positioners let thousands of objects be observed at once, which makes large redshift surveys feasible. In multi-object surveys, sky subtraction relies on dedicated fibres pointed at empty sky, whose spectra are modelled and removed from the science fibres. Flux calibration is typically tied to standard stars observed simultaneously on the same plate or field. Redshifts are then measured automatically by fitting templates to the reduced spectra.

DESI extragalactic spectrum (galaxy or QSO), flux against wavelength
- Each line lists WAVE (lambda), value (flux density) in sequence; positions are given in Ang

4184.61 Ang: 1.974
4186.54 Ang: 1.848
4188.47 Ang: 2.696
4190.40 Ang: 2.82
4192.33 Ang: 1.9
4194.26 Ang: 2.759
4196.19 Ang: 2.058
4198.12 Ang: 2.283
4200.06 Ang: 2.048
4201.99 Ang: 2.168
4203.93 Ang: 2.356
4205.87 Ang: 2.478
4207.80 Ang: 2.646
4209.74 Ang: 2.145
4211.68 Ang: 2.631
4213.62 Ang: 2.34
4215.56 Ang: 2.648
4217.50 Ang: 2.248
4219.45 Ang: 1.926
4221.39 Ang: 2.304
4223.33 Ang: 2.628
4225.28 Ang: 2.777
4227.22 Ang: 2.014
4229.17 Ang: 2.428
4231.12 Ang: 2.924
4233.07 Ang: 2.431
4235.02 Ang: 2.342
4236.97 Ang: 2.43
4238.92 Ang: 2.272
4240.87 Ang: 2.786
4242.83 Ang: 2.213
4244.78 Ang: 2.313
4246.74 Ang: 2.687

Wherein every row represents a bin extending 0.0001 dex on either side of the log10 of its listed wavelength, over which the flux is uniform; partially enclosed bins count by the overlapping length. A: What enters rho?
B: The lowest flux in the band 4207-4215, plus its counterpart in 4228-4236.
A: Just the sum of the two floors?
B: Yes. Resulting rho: 4.49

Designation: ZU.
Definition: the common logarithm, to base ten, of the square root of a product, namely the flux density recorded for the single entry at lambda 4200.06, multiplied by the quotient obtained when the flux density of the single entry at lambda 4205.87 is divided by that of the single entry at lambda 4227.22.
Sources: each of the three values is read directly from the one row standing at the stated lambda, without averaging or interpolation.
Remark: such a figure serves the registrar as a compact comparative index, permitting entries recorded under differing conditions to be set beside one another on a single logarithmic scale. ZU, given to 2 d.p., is 0.20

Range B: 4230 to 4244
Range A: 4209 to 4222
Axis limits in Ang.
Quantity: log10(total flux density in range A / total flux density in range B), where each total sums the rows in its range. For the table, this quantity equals -0.030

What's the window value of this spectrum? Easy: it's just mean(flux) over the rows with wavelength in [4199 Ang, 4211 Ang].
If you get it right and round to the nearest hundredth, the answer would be 2.31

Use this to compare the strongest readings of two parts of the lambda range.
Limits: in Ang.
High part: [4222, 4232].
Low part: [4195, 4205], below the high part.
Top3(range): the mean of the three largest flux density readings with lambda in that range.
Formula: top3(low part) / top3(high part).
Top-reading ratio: 0.82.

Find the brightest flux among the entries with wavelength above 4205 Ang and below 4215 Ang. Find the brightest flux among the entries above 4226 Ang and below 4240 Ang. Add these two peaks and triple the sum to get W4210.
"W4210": 16.7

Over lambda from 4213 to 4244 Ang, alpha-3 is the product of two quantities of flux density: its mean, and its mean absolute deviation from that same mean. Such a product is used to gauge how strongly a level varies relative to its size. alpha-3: 0.513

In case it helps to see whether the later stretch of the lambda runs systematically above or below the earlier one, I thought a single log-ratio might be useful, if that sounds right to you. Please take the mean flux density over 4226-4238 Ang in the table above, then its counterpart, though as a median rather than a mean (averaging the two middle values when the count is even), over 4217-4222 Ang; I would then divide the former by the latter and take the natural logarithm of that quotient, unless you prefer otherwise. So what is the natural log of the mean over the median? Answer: 0.08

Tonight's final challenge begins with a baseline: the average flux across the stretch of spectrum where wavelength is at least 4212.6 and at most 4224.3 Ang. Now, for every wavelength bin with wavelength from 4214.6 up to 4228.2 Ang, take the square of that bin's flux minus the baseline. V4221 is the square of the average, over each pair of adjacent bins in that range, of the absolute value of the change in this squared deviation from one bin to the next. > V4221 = 0.013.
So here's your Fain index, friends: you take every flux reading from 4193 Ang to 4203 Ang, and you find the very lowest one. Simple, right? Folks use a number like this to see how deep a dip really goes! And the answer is 2.048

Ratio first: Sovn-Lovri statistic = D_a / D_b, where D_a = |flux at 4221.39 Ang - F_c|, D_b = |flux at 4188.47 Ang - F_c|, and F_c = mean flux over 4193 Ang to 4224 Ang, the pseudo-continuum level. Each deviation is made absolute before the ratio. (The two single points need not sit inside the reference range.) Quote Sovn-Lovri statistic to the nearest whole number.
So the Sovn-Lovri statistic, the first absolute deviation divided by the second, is 0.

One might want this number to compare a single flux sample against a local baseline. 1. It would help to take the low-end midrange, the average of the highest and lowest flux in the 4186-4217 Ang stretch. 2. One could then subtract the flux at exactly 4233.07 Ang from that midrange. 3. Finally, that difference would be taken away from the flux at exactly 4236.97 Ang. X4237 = 2.53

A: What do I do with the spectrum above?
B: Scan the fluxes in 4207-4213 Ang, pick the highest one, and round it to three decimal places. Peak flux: 2.646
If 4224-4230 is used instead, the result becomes 2.777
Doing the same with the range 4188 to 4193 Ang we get 2.820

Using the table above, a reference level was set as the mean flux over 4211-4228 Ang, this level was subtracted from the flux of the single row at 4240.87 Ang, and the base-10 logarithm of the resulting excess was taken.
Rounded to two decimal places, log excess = -0.40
